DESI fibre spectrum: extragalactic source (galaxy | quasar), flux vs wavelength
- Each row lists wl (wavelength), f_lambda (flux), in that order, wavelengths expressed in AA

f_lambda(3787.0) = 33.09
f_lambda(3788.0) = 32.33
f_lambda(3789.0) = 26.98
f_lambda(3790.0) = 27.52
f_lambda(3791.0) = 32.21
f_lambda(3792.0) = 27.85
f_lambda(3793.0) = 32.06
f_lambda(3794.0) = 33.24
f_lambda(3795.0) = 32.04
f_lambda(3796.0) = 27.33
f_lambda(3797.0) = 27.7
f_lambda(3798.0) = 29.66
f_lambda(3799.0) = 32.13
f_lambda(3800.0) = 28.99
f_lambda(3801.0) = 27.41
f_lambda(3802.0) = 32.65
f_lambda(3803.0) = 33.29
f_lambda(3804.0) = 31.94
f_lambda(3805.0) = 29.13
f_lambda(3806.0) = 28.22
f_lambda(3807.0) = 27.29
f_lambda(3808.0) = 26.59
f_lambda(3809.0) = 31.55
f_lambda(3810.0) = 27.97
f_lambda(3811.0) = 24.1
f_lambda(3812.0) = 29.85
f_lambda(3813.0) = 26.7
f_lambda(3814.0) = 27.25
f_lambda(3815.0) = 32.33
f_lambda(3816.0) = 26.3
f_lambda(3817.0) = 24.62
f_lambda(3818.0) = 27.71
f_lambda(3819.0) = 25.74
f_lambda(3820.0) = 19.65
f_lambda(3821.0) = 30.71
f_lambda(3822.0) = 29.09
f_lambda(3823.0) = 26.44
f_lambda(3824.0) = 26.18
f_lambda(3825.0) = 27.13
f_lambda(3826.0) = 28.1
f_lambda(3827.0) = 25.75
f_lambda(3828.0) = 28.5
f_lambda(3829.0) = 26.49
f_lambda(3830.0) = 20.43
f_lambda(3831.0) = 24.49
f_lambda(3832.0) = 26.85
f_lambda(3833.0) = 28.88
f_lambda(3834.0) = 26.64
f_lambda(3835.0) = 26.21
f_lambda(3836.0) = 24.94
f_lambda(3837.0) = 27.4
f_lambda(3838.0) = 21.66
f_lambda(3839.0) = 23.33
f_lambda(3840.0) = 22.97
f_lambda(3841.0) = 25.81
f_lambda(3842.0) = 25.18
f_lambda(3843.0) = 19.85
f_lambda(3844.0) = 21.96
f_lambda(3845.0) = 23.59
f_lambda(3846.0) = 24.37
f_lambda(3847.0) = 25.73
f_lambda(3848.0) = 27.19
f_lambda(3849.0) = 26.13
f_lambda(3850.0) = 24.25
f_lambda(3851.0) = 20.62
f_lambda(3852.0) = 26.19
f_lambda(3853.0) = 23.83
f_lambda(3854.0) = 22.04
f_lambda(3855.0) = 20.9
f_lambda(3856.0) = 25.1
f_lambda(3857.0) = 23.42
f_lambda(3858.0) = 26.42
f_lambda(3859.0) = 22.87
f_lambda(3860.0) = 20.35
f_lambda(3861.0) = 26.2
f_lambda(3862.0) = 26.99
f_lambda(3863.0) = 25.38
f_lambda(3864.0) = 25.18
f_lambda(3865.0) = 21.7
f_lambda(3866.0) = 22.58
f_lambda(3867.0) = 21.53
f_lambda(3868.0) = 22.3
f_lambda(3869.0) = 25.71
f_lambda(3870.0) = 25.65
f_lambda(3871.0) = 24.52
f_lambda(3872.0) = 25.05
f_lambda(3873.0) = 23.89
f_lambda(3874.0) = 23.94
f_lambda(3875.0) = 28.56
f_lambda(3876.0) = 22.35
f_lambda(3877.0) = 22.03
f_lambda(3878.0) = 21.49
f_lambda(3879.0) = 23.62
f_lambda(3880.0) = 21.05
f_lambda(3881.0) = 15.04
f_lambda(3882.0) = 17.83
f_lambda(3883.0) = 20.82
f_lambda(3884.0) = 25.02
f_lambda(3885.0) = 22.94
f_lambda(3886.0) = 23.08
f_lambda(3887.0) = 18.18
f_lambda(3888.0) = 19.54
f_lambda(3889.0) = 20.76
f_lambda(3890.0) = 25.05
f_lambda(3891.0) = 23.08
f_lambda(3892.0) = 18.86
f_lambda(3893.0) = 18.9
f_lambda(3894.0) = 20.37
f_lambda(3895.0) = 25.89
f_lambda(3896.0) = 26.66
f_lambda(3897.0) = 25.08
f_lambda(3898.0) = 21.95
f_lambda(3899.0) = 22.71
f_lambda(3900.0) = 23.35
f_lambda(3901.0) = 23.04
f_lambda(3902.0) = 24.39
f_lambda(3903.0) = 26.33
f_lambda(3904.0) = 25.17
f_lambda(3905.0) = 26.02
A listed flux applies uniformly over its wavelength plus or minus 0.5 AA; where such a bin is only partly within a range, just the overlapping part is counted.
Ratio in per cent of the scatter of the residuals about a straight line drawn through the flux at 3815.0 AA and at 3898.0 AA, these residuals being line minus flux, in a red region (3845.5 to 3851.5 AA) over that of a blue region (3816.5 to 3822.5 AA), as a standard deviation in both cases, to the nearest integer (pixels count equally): 54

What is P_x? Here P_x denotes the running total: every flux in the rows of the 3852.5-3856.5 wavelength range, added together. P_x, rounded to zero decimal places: 92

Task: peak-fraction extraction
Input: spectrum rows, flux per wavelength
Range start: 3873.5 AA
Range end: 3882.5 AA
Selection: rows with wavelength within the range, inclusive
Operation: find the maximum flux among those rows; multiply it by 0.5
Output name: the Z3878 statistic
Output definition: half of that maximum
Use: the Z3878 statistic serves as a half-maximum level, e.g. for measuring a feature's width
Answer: 14.3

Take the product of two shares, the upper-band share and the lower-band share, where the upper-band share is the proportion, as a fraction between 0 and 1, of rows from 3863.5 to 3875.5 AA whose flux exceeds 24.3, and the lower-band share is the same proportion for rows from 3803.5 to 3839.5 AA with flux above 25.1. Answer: 0.39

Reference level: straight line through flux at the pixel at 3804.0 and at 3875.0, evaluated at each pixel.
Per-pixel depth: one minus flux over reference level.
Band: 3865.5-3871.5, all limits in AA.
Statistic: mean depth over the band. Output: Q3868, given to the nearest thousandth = 0.178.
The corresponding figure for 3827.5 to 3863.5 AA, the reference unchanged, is 0.181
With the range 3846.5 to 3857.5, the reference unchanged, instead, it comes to 0.187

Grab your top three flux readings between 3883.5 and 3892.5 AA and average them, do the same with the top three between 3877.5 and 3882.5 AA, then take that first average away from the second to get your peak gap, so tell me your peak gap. -2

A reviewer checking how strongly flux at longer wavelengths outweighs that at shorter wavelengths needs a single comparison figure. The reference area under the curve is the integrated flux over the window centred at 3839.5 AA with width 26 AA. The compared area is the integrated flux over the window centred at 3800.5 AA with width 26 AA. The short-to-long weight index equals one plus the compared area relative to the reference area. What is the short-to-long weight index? 2.19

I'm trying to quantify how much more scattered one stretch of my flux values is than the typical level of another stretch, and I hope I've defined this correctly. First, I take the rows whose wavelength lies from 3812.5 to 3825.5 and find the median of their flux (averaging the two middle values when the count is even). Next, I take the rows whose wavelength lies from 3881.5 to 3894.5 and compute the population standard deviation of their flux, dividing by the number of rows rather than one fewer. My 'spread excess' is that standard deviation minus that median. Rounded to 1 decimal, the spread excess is -24.3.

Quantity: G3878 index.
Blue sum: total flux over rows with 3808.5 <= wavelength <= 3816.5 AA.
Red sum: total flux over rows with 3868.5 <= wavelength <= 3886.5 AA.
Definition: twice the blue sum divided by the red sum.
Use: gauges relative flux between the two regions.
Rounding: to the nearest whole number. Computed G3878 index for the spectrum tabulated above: 1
